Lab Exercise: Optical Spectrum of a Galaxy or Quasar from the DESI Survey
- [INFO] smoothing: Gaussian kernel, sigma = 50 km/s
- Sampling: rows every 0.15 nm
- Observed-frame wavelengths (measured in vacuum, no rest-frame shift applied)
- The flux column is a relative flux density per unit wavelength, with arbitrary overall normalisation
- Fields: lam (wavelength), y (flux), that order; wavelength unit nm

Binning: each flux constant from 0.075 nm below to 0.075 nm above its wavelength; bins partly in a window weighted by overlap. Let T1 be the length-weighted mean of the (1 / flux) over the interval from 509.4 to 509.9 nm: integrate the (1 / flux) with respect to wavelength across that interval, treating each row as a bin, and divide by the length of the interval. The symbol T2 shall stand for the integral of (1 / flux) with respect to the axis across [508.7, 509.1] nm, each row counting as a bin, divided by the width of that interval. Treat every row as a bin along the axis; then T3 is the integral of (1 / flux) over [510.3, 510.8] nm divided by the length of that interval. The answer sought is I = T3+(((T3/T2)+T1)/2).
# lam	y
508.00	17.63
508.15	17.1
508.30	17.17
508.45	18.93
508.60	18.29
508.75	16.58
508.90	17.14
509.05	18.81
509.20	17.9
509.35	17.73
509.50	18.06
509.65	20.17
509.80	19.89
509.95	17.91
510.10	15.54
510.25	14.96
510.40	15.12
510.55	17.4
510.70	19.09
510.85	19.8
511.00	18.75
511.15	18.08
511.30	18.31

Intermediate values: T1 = 0.0522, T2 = 0.0573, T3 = 0.059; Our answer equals 0.60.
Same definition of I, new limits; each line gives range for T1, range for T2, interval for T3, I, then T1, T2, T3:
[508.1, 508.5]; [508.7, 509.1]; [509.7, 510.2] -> 0.58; 0.0566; 0.0573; 0.057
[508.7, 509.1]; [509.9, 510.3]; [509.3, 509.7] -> 0.51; 0.0573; 0.0625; 0.054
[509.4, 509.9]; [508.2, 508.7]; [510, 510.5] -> 0.67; 0.0522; 0.0557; 0.065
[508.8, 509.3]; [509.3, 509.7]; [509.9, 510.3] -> 0.67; 0.0560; 0.0539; 0.062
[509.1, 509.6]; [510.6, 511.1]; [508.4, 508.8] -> 0.62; 0.0554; 0.0525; 0.056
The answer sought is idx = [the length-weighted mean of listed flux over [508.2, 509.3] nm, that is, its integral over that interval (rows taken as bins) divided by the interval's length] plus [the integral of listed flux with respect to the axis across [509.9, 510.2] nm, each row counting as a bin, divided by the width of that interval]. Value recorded 34.3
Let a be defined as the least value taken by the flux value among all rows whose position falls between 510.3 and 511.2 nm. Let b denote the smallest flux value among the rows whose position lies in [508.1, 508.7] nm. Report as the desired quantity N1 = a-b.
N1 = -2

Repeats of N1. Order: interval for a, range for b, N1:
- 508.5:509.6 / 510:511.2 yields 2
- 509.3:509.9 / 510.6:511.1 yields -1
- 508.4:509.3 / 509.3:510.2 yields 1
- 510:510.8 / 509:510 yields -3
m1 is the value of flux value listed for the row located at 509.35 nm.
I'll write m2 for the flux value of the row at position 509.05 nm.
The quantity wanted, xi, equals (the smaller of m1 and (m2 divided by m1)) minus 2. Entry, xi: -0.94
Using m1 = 17.73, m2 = 18.81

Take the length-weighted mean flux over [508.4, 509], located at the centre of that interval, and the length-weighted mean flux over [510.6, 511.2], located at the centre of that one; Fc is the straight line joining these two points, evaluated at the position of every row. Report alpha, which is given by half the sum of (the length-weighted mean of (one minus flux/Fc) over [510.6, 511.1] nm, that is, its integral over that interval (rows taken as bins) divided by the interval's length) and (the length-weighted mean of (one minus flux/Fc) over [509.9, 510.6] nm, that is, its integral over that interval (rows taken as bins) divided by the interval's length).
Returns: 0.062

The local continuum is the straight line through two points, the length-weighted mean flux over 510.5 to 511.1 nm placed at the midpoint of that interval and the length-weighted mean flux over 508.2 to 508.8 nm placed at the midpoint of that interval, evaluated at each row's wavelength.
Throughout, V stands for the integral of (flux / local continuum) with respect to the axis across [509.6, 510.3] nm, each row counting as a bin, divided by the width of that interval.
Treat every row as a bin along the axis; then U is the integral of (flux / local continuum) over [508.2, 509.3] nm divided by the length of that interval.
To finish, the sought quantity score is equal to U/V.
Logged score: 1.04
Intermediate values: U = 1.00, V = 0.96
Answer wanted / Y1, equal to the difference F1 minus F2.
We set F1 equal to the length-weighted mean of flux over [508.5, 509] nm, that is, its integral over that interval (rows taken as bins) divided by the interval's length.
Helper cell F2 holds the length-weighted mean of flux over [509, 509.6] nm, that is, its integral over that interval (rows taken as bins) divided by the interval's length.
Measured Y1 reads -0.7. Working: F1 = 17.5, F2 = 18.2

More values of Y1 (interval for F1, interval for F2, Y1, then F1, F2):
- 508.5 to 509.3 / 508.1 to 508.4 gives 0.5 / 17.8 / 17.3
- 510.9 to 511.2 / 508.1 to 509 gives 1.0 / 18.6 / 17.6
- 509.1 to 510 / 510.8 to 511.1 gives -0.5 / 18.6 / 19.1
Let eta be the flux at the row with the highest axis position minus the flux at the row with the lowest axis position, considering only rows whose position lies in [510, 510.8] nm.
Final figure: 4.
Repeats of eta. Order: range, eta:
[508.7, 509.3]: 1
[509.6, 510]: -2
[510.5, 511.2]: 1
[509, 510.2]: -3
